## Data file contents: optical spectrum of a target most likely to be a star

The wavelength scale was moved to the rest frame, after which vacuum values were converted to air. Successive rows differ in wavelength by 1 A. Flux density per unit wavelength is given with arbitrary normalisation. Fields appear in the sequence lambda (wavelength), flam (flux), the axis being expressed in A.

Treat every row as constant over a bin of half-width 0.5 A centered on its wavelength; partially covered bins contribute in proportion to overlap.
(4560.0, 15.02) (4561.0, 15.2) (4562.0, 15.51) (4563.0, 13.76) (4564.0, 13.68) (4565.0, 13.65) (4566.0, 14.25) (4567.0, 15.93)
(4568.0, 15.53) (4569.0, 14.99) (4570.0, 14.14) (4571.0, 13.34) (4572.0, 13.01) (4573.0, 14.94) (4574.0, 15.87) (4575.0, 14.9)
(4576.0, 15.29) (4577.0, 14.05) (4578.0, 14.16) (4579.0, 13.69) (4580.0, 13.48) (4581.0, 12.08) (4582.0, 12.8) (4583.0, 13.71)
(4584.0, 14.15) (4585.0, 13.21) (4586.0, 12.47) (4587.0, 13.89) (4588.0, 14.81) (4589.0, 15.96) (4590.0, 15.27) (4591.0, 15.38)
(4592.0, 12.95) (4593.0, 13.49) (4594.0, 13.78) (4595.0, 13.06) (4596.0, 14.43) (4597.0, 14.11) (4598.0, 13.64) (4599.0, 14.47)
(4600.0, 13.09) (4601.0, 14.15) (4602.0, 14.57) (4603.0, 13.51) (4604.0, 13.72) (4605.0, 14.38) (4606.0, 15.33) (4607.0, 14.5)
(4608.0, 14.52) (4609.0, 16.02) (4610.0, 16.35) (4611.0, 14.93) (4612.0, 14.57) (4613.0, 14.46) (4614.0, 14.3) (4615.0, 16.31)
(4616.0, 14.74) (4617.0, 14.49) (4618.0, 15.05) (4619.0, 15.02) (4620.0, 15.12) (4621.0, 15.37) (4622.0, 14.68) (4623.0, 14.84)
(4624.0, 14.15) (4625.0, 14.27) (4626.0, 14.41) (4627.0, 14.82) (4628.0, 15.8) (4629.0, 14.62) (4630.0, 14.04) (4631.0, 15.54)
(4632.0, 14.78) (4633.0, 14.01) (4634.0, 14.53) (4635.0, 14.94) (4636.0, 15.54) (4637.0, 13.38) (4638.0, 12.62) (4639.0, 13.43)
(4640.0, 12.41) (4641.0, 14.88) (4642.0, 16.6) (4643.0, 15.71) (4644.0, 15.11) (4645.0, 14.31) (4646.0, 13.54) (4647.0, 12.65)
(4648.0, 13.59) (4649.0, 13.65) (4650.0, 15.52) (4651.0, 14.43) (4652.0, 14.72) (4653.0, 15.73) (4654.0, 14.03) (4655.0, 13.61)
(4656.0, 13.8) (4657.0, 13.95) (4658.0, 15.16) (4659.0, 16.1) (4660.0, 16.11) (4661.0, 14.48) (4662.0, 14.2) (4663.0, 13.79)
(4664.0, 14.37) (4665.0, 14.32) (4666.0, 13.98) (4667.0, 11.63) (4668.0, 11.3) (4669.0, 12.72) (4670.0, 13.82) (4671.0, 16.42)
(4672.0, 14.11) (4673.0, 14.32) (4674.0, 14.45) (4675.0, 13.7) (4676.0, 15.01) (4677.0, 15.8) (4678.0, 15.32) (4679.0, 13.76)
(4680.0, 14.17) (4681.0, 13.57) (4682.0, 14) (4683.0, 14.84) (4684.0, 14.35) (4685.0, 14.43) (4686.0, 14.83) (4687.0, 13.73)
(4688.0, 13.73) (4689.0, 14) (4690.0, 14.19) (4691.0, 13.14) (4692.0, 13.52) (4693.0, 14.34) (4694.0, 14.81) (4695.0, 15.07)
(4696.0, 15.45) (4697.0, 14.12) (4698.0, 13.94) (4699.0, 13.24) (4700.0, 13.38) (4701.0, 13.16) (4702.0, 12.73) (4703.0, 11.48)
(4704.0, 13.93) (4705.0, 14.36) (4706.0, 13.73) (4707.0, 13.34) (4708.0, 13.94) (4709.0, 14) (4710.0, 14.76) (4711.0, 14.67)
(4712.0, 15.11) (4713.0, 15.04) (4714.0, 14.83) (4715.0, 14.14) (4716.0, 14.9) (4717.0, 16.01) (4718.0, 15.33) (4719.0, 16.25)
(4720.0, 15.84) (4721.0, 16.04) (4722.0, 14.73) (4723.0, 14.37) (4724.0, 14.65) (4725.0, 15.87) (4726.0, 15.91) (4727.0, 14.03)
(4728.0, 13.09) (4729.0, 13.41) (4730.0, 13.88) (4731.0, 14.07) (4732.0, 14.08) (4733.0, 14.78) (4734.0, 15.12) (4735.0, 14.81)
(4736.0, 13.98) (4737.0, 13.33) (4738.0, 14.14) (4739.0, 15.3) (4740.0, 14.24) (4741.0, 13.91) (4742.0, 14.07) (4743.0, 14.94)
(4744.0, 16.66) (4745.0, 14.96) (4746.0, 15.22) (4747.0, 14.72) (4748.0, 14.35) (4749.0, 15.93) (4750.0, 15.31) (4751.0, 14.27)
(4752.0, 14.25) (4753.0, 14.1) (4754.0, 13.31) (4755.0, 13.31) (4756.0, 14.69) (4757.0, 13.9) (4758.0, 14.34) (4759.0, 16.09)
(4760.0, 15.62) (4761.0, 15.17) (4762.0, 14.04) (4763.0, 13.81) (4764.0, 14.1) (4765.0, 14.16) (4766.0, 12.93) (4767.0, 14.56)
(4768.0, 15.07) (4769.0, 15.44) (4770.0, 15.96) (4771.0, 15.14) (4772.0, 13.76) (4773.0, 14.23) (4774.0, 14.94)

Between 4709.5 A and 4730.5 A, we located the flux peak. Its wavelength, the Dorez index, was 4719.0 A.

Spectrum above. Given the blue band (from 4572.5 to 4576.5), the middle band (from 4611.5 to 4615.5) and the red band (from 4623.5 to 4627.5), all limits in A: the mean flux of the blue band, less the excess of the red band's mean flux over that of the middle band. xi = 15.7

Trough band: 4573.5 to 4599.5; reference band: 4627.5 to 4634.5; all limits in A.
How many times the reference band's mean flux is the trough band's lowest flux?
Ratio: 0.82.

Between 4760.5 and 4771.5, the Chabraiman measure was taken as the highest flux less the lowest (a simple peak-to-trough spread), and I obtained 3.0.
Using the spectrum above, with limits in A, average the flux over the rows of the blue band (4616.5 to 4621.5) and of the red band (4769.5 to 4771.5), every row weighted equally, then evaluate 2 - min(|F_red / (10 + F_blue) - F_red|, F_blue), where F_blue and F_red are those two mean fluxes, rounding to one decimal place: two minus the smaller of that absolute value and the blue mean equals -12.9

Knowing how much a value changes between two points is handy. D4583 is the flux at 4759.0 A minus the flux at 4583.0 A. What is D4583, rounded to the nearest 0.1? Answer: 2.4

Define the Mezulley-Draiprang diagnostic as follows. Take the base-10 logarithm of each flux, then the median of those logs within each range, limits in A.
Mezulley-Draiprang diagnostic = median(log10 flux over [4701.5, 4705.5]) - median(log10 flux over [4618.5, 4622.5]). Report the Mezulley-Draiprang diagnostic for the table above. -0.05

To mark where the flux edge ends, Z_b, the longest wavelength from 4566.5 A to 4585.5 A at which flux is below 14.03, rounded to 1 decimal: 4585.0 A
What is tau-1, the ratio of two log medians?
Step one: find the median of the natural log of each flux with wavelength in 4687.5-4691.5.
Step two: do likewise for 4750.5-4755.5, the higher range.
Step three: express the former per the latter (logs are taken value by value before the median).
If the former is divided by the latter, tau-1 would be 0.99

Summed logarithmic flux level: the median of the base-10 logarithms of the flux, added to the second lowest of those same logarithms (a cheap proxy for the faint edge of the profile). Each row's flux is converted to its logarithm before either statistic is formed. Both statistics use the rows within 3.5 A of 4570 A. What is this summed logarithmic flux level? 2.30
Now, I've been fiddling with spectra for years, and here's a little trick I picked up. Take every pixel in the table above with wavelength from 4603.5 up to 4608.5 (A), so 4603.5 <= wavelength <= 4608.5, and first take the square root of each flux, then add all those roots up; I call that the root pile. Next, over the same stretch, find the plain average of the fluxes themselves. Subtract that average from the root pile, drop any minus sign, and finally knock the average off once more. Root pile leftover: -10.0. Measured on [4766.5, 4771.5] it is -11.0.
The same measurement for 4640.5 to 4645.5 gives -11.1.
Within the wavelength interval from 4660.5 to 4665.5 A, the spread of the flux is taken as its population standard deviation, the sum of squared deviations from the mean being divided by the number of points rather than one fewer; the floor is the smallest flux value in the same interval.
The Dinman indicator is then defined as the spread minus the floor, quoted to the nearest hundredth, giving -13.55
